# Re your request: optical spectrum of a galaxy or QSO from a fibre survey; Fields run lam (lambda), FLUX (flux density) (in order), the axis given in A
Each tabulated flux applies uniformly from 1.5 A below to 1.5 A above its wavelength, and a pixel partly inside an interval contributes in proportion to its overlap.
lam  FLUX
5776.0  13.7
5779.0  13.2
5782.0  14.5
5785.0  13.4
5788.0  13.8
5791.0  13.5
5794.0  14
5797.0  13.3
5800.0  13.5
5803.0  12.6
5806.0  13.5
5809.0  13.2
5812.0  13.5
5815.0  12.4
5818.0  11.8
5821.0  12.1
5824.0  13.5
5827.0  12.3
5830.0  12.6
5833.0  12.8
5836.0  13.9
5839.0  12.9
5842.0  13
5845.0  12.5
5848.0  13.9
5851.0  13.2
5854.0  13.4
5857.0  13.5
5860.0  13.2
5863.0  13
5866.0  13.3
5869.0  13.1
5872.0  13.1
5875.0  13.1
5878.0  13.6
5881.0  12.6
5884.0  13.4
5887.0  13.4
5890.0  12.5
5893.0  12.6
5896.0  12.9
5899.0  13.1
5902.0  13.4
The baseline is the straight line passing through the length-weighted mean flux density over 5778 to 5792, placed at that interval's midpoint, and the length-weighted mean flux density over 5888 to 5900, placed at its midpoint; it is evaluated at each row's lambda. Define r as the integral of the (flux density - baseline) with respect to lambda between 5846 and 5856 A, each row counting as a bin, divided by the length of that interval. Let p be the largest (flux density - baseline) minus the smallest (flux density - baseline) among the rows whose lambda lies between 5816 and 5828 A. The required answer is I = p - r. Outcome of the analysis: 1.45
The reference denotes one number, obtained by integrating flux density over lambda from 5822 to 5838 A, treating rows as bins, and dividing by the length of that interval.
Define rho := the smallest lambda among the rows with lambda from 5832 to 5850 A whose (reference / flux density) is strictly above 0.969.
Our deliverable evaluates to 5833.0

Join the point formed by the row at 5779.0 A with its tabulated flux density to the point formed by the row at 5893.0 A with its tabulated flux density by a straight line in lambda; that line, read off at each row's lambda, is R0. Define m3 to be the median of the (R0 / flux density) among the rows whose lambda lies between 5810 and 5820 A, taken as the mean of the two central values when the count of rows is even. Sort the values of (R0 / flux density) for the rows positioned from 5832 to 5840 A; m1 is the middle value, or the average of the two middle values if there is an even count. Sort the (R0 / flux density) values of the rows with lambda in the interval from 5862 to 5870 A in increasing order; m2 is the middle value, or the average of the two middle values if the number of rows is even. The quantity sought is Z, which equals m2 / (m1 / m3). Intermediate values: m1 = 1.00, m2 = 0.97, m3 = 1.05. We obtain 1.02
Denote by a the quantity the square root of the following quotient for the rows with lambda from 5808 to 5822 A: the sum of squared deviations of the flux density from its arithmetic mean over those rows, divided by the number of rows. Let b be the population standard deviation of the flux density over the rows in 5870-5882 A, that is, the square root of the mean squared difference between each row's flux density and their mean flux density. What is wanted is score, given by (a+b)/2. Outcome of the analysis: 0.50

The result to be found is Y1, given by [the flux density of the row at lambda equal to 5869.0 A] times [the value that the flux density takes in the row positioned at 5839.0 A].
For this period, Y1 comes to 169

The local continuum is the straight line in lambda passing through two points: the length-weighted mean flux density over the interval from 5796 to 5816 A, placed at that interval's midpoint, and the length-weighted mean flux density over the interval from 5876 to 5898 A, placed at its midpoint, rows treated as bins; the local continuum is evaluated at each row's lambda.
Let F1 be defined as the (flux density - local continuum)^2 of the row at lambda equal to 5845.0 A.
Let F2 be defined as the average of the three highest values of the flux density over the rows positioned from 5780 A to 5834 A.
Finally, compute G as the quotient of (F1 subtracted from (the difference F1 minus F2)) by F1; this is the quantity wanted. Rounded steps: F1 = 0.34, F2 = 14.1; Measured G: -41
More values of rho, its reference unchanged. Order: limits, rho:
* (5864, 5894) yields 5866.0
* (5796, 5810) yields 5797.0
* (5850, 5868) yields 5851.0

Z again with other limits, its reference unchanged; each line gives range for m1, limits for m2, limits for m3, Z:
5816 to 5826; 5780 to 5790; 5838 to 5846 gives 0.89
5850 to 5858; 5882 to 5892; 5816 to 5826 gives 1.06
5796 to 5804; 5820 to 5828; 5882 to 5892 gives 1.01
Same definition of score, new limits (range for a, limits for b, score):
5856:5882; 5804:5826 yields 0.48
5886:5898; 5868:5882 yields 0.33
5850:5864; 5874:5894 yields 0.30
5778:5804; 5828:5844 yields 0.48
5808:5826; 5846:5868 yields 0.47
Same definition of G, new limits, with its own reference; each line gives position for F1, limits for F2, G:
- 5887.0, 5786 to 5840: -89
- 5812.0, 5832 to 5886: -110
